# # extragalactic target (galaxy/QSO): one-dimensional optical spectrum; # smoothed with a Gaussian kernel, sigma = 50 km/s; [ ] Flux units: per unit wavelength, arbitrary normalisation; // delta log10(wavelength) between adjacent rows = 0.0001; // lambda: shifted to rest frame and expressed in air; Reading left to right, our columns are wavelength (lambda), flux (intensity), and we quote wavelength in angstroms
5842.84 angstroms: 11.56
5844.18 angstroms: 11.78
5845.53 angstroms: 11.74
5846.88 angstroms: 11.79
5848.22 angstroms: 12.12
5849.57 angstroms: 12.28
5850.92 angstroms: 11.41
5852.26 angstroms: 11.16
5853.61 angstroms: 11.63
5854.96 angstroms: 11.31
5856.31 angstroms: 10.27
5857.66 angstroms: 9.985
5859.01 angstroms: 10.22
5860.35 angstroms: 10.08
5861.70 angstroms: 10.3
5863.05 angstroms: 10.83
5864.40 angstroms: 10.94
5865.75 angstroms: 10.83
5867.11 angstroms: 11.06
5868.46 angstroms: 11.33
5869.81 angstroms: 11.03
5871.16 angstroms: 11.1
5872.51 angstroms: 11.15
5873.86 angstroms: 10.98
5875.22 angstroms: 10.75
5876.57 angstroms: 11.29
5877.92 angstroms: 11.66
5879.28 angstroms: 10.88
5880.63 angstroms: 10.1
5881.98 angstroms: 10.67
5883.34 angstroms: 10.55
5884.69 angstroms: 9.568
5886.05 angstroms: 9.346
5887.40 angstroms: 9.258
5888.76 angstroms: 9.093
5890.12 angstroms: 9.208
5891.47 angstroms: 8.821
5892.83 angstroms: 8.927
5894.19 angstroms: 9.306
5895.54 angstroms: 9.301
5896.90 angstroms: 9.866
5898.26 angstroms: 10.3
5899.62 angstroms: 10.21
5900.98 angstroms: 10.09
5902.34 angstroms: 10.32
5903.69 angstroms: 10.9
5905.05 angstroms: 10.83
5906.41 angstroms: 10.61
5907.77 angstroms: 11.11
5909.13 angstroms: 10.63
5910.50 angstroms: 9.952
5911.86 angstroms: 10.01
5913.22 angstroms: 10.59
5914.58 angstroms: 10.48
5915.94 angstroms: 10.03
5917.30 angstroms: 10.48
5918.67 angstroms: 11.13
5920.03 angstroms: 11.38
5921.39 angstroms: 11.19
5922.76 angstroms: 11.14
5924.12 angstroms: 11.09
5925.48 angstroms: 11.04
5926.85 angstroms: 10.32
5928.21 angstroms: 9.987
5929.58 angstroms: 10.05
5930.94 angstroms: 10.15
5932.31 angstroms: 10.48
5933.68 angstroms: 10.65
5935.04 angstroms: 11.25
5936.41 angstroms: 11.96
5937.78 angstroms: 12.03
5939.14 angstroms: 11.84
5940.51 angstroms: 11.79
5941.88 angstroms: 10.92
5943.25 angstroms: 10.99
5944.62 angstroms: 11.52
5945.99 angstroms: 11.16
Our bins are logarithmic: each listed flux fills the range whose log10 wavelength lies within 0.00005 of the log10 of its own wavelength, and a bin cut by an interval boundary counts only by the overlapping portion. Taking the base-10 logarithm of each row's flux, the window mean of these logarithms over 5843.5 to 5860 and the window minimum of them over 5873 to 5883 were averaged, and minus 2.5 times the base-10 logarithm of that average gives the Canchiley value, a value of -0.030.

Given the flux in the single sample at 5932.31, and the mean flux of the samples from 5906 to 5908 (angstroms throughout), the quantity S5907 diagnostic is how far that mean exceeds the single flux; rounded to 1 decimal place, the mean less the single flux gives 0.4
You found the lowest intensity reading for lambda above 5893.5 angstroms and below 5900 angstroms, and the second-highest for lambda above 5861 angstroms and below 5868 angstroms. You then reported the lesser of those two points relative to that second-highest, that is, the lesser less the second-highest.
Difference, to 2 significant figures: -1.6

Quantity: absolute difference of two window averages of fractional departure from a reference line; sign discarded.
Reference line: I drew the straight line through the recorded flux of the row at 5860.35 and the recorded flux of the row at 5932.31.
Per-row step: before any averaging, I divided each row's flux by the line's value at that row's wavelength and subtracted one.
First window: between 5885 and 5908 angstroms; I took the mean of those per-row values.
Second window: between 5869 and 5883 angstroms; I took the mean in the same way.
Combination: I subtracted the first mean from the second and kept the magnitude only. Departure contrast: 0.12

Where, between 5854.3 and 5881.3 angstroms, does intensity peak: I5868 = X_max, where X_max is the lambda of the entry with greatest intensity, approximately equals 5877.92 angstroms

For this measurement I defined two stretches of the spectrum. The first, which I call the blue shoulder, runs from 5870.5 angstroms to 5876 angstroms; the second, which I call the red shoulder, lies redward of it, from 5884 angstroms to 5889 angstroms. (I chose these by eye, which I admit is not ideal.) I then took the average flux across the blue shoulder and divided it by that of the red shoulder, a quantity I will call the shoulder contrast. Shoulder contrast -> 1.18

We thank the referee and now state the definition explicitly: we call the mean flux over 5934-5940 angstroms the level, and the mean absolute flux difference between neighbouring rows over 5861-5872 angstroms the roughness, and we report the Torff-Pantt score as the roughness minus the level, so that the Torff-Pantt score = -11.5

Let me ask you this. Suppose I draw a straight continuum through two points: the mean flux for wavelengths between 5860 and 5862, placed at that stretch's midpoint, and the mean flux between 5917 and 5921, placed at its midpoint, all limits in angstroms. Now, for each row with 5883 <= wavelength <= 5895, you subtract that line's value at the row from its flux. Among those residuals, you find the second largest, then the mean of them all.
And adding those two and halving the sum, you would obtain -1.1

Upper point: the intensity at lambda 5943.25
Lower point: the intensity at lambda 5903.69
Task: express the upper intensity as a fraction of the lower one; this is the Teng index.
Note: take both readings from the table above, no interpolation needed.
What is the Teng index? 1.01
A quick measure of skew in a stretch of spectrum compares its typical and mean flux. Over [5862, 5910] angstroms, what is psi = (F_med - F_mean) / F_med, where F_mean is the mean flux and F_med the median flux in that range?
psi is 0.025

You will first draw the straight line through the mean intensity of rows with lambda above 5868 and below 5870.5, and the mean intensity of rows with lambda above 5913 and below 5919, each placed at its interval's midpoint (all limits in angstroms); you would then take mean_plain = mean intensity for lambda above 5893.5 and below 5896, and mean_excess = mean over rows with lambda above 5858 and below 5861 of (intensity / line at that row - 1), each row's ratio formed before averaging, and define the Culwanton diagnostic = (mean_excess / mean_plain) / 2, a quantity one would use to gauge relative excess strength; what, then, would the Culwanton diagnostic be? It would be -0.006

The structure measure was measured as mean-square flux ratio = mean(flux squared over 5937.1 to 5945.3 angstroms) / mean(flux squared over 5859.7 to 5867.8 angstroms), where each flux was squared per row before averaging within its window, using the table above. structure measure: 1.16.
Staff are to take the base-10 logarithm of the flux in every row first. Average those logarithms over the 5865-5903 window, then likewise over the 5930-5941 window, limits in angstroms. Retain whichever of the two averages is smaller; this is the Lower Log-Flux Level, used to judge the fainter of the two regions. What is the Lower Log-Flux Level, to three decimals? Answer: 1.009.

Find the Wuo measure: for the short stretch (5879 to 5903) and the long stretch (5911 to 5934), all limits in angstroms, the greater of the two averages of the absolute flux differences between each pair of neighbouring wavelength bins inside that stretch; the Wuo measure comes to 0.32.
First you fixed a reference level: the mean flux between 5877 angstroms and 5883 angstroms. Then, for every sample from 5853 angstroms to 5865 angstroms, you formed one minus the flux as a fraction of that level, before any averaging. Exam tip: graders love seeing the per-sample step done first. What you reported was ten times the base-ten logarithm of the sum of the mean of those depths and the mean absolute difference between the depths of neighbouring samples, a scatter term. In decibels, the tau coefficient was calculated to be -13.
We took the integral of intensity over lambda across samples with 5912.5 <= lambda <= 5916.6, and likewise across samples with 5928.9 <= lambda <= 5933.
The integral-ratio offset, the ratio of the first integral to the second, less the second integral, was -40.9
